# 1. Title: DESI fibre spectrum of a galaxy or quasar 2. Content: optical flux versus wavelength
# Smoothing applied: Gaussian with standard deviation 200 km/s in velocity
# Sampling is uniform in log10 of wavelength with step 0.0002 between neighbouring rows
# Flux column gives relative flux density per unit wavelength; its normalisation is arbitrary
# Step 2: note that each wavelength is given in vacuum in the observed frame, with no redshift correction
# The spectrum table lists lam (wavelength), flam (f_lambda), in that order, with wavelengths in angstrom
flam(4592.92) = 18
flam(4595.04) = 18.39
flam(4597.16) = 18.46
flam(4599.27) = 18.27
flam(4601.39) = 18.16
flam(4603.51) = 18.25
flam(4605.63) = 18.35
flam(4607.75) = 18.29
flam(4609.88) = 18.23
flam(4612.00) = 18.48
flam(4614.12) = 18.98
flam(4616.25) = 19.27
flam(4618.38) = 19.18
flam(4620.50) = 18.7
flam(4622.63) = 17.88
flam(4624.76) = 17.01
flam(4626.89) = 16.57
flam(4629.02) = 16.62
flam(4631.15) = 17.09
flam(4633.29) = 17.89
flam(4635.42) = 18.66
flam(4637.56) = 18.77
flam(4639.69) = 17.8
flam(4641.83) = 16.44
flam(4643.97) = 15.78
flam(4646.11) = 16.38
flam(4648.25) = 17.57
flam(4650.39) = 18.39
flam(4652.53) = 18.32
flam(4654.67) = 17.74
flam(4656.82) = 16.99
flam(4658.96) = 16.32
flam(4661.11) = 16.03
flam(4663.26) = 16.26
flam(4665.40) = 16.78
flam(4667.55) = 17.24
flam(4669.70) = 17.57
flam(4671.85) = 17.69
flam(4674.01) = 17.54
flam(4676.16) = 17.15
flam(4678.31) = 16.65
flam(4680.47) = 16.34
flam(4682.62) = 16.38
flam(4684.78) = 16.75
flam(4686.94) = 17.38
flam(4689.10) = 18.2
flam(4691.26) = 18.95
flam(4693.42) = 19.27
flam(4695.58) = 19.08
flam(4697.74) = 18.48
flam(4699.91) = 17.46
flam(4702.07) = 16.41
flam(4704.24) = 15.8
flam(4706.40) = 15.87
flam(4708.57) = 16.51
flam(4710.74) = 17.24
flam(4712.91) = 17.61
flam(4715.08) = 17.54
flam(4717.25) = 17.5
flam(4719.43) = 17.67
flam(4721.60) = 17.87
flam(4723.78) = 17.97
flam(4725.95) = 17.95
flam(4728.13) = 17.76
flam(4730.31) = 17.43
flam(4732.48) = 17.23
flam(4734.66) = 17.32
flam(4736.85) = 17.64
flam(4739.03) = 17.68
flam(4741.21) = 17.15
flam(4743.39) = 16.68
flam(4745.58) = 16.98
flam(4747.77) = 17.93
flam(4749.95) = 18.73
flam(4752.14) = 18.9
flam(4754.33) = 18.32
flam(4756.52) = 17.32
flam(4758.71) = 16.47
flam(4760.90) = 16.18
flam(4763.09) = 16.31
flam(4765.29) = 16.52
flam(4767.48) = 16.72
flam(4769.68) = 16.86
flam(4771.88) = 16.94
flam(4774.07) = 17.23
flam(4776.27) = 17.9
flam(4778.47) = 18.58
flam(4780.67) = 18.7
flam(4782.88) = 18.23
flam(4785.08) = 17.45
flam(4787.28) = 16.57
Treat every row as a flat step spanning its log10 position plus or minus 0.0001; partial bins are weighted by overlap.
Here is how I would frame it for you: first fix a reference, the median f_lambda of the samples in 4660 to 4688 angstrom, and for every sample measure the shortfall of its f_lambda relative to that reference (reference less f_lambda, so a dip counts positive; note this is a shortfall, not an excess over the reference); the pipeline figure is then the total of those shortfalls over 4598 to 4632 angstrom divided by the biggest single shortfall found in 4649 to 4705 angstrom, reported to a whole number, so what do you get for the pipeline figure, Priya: -21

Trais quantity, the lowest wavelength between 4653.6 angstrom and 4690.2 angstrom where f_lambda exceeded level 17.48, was 4654.67 angstrom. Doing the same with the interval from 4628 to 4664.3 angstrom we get 4633.29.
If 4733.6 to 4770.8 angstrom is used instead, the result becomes 4736.85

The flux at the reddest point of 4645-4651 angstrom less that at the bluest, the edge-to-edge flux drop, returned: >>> 2.0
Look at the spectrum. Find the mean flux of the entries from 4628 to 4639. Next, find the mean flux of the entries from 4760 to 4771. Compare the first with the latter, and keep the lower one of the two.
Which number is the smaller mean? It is 16.5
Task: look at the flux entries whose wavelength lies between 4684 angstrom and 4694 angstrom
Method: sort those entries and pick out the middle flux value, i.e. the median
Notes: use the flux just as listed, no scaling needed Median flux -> 18.2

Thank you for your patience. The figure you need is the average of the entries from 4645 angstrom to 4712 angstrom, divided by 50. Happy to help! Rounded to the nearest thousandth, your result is 0.345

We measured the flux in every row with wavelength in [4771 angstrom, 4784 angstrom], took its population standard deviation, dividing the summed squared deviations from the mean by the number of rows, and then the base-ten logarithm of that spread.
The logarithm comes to -0.18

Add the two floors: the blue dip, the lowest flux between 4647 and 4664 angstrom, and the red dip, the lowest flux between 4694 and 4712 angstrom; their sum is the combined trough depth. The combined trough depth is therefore 31.8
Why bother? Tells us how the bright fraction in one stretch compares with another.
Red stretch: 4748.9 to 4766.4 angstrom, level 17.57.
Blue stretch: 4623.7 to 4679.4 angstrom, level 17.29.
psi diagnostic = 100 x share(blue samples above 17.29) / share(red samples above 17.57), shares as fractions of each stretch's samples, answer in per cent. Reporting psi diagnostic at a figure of 113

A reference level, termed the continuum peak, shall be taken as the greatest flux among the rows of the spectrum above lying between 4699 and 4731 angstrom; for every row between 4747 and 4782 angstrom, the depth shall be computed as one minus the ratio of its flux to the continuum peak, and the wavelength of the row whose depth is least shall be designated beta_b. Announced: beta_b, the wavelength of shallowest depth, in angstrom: 4752.14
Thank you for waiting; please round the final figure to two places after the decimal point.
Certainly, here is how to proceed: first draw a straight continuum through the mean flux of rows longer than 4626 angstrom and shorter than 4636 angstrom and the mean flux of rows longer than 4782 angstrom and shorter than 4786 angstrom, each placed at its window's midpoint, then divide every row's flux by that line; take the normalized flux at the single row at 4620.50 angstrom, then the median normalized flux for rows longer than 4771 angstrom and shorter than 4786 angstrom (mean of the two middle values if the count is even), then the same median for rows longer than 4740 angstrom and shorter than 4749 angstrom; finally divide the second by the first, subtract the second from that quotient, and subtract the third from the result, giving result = -1.04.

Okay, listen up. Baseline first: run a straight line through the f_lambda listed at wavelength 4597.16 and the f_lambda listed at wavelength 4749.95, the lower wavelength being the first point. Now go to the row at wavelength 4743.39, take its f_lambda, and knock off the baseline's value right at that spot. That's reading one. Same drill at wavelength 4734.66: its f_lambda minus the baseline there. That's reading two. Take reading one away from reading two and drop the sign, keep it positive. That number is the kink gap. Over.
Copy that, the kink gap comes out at 0.7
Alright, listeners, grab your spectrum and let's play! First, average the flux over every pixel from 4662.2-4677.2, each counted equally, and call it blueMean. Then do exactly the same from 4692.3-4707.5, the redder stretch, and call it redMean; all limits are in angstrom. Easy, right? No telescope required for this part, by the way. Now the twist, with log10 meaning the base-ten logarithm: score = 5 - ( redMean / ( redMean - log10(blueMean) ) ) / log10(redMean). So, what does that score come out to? 4.13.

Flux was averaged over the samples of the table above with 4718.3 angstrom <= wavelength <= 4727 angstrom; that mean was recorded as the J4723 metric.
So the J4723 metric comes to 17.9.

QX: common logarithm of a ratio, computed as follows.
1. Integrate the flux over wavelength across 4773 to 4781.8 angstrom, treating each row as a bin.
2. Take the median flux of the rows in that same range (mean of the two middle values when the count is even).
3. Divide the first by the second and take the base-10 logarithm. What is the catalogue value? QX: 0.941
